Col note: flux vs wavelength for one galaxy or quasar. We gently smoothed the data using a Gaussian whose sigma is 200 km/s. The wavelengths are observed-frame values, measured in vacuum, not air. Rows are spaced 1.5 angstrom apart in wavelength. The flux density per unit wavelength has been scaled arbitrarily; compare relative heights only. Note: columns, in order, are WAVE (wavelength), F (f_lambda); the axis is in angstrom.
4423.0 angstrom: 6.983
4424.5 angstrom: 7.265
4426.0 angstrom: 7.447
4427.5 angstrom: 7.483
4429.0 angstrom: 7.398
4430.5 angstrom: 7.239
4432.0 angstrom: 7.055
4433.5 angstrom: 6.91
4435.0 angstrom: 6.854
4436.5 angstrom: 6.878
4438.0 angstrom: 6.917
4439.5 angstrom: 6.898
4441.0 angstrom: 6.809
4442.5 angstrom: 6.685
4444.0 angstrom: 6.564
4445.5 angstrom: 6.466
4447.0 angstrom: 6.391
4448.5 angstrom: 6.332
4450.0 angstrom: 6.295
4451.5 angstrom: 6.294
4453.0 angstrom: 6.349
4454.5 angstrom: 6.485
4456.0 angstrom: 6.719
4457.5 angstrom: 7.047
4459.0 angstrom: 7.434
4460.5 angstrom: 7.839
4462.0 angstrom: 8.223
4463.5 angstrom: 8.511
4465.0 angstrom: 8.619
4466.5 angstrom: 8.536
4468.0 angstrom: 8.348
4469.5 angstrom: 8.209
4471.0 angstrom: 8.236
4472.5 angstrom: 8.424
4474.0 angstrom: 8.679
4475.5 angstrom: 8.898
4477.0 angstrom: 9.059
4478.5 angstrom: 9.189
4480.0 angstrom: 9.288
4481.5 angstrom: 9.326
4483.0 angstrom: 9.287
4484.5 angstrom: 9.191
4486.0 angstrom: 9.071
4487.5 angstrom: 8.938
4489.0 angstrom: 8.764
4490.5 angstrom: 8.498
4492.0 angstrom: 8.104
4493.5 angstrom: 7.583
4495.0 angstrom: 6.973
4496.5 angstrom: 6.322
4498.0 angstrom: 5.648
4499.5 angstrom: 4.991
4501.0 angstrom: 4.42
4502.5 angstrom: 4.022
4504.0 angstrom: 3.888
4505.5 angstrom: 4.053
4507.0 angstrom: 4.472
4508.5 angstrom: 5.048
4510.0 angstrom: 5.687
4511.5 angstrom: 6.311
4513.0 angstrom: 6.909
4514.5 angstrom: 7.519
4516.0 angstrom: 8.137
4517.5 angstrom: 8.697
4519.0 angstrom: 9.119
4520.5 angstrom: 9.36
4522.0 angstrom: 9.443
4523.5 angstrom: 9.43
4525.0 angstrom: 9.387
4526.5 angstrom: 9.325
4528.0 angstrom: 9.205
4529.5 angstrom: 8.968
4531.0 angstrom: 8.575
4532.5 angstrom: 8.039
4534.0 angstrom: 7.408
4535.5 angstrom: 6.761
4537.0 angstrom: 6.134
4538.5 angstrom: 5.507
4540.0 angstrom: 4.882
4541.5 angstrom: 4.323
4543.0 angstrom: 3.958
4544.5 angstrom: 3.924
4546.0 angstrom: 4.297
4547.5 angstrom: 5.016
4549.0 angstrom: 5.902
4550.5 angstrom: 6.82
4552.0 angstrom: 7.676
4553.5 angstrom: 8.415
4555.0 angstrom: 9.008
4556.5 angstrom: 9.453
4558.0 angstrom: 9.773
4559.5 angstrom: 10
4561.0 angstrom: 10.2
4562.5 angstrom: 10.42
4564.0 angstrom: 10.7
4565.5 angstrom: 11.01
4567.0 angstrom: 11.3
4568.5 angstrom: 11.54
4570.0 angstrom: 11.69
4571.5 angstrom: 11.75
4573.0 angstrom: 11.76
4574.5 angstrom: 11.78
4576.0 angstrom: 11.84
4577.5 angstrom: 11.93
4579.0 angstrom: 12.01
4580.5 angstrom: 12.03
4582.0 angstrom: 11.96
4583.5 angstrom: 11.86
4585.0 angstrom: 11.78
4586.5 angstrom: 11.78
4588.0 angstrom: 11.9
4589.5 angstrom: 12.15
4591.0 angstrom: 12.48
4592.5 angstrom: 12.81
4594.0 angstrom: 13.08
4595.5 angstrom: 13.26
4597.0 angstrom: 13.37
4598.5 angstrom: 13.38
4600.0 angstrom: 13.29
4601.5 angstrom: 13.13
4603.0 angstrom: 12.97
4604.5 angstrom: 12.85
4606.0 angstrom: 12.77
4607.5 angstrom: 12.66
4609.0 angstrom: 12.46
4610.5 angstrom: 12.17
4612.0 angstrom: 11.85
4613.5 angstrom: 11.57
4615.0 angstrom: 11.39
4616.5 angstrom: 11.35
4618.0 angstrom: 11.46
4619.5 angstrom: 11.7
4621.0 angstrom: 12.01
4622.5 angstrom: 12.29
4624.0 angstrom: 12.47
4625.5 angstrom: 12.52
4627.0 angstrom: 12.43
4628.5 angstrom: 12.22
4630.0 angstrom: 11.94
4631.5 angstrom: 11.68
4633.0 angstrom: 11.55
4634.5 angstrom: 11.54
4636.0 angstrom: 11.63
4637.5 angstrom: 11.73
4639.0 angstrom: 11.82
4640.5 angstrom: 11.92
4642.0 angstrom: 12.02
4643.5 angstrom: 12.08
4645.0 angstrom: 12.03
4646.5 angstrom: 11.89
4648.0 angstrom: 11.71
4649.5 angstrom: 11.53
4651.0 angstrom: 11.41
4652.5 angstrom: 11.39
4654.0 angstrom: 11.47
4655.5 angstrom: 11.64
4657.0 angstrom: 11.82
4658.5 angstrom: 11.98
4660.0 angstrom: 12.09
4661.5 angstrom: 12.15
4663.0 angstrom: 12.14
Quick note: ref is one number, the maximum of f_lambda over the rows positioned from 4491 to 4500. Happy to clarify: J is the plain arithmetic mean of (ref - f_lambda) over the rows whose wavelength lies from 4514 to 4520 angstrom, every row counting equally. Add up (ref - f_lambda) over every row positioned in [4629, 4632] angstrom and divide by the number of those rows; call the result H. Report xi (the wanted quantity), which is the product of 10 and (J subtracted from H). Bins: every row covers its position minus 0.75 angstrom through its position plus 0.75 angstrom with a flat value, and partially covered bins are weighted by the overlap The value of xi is -34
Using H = -3.7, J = -0.26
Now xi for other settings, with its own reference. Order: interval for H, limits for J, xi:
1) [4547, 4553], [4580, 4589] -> 55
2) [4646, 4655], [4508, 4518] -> -47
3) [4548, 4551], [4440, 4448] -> 2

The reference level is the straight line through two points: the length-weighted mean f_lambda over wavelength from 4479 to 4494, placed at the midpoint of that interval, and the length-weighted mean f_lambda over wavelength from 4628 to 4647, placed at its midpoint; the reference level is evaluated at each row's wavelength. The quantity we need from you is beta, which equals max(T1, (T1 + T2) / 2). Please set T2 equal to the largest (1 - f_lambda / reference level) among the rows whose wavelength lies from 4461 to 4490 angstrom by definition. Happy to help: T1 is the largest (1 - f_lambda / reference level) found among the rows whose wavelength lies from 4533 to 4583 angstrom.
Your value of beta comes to 0.61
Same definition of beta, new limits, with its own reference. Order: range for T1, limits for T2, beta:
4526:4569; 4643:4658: 0.61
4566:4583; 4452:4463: 0.07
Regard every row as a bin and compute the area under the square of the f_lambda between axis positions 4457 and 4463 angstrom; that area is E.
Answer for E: 357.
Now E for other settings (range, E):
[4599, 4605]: 1027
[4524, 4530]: 512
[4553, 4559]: 513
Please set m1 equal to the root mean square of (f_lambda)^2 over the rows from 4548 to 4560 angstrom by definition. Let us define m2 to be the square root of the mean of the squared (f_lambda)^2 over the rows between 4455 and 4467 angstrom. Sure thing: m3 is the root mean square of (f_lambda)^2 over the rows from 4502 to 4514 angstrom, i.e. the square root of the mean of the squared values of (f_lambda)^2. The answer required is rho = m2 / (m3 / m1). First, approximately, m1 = 75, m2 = 63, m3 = 29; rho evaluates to 165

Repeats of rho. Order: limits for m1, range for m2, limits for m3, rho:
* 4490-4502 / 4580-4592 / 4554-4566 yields 68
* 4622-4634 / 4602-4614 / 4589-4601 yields 135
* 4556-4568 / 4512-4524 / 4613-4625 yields 59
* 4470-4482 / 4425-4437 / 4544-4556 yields 82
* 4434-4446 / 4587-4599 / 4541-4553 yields 229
